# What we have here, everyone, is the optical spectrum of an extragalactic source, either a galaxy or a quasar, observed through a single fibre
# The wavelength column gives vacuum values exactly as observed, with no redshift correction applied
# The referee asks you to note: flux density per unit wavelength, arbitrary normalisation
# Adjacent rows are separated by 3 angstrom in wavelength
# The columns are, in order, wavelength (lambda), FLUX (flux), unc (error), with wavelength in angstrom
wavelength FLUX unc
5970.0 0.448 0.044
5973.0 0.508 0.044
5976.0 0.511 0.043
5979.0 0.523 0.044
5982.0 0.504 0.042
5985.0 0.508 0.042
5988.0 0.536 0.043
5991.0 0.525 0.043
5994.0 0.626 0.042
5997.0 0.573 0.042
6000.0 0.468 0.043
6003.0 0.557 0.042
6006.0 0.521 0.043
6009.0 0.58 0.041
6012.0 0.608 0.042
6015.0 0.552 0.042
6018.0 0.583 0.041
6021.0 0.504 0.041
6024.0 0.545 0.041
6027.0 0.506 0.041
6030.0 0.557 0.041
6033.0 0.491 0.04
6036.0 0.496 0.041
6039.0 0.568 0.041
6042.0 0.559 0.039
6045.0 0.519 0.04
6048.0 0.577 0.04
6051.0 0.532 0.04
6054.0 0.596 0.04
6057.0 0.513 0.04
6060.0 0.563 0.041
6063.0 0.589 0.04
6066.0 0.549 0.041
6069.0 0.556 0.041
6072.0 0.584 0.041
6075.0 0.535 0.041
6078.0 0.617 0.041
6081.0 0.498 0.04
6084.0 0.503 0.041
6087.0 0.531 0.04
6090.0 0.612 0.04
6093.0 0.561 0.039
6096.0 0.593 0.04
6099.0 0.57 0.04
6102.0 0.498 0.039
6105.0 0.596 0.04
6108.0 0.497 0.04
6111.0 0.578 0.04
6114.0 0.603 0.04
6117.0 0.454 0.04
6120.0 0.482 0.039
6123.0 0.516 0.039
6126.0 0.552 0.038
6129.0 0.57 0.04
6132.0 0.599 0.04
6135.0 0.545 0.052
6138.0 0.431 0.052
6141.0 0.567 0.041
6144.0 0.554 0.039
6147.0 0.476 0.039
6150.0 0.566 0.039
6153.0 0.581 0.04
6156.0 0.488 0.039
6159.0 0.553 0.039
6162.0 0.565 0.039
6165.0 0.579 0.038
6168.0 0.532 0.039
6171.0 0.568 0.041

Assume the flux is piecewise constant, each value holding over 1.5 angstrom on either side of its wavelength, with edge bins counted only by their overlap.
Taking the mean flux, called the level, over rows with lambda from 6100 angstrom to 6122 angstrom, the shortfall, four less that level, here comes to 3.470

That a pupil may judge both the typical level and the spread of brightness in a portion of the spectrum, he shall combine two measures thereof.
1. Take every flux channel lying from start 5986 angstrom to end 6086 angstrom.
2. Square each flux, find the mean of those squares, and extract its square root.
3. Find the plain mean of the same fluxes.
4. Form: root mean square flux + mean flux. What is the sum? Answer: 1.10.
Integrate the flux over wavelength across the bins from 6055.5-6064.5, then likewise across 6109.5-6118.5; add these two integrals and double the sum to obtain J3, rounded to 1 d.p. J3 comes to 19.8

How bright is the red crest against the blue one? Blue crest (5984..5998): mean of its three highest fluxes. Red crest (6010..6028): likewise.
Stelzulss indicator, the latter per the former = 1.00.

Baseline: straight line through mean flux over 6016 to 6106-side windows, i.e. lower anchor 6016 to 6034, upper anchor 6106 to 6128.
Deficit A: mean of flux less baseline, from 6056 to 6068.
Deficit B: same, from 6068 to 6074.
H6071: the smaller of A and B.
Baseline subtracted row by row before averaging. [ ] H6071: 0.024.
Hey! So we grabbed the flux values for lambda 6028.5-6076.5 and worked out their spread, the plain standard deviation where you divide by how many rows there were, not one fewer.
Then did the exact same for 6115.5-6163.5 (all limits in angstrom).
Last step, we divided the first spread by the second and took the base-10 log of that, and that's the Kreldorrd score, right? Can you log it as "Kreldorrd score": -0.19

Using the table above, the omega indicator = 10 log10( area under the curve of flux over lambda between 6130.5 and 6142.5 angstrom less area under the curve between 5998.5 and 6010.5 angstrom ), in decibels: -13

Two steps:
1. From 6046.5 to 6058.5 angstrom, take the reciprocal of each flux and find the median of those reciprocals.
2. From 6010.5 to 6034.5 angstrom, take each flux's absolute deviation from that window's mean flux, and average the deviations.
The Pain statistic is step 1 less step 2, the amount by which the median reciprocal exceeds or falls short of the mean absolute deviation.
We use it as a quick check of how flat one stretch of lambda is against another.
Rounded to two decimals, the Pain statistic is 1.77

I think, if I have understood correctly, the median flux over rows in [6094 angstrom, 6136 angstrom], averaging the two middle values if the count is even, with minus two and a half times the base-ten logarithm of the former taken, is 0.628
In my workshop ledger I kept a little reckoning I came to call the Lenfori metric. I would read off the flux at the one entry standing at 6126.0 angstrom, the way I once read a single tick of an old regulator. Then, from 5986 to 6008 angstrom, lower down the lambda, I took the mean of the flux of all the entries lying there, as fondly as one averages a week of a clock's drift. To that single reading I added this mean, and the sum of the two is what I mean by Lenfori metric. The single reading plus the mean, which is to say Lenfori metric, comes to 1.10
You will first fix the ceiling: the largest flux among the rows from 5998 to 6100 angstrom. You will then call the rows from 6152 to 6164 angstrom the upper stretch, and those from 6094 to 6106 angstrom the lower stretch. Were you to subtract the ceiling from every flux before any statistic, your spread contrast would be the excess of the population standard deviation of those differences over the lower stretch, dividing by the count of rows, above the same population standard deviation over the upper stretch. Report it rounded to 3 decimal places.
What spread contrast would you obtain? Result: 0.004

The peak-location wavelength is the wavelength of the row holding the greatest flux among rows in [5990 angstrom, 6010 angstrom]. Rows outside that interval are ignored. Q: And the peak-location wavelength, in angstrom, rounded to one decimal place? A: 5994.0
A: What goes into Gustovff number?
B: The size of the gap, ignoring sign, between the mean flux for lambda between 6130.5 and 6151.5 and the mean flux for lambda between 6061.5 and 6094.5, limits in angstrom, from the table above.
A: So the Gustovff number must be 0.024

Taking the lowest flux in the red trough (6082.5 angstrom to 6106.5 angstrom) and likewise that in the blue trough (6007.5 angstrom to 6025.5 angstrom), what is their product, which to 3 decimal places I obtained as 0.251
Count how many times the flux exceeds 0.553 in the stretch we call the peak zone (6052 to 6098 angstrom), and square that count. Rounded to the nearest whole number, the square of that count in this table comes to 81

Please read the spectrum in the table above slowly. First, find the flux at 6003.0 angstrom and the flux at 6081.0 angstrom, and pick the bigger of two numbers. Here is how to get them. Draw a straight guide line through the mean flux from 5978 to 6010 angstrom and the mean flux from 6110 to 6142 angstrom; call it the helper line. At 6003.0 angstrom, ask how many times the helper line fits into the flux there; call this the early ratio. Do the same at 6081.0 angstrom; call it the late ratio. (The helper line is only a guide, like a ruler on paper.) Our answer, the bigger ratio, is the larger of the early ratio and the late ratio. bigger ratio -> 1.04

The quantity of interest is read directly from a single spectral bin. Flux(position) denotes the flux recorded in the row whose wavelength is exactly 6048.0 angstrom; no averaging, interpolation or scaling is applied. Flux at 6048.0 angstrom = 0.577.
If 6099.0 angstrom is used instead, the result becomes 0.57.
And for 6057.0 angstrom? 0.513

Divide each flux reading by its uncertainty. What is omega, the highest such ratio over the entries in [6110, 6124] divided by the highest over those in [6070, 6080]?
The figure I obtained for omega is 1.00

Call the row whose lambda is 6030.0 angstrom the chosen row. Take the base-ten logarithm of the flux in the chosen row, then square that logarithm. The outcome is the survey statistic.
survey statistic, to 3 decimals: 0.065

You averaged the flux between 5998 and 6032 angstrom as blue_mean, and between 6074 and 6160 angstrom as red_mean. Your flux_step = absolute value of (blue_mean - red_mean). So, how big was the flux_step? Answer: 0.001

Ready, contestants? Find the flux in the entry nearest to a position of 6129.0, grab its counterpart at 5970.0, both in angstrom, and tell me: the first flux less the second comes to 0.12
